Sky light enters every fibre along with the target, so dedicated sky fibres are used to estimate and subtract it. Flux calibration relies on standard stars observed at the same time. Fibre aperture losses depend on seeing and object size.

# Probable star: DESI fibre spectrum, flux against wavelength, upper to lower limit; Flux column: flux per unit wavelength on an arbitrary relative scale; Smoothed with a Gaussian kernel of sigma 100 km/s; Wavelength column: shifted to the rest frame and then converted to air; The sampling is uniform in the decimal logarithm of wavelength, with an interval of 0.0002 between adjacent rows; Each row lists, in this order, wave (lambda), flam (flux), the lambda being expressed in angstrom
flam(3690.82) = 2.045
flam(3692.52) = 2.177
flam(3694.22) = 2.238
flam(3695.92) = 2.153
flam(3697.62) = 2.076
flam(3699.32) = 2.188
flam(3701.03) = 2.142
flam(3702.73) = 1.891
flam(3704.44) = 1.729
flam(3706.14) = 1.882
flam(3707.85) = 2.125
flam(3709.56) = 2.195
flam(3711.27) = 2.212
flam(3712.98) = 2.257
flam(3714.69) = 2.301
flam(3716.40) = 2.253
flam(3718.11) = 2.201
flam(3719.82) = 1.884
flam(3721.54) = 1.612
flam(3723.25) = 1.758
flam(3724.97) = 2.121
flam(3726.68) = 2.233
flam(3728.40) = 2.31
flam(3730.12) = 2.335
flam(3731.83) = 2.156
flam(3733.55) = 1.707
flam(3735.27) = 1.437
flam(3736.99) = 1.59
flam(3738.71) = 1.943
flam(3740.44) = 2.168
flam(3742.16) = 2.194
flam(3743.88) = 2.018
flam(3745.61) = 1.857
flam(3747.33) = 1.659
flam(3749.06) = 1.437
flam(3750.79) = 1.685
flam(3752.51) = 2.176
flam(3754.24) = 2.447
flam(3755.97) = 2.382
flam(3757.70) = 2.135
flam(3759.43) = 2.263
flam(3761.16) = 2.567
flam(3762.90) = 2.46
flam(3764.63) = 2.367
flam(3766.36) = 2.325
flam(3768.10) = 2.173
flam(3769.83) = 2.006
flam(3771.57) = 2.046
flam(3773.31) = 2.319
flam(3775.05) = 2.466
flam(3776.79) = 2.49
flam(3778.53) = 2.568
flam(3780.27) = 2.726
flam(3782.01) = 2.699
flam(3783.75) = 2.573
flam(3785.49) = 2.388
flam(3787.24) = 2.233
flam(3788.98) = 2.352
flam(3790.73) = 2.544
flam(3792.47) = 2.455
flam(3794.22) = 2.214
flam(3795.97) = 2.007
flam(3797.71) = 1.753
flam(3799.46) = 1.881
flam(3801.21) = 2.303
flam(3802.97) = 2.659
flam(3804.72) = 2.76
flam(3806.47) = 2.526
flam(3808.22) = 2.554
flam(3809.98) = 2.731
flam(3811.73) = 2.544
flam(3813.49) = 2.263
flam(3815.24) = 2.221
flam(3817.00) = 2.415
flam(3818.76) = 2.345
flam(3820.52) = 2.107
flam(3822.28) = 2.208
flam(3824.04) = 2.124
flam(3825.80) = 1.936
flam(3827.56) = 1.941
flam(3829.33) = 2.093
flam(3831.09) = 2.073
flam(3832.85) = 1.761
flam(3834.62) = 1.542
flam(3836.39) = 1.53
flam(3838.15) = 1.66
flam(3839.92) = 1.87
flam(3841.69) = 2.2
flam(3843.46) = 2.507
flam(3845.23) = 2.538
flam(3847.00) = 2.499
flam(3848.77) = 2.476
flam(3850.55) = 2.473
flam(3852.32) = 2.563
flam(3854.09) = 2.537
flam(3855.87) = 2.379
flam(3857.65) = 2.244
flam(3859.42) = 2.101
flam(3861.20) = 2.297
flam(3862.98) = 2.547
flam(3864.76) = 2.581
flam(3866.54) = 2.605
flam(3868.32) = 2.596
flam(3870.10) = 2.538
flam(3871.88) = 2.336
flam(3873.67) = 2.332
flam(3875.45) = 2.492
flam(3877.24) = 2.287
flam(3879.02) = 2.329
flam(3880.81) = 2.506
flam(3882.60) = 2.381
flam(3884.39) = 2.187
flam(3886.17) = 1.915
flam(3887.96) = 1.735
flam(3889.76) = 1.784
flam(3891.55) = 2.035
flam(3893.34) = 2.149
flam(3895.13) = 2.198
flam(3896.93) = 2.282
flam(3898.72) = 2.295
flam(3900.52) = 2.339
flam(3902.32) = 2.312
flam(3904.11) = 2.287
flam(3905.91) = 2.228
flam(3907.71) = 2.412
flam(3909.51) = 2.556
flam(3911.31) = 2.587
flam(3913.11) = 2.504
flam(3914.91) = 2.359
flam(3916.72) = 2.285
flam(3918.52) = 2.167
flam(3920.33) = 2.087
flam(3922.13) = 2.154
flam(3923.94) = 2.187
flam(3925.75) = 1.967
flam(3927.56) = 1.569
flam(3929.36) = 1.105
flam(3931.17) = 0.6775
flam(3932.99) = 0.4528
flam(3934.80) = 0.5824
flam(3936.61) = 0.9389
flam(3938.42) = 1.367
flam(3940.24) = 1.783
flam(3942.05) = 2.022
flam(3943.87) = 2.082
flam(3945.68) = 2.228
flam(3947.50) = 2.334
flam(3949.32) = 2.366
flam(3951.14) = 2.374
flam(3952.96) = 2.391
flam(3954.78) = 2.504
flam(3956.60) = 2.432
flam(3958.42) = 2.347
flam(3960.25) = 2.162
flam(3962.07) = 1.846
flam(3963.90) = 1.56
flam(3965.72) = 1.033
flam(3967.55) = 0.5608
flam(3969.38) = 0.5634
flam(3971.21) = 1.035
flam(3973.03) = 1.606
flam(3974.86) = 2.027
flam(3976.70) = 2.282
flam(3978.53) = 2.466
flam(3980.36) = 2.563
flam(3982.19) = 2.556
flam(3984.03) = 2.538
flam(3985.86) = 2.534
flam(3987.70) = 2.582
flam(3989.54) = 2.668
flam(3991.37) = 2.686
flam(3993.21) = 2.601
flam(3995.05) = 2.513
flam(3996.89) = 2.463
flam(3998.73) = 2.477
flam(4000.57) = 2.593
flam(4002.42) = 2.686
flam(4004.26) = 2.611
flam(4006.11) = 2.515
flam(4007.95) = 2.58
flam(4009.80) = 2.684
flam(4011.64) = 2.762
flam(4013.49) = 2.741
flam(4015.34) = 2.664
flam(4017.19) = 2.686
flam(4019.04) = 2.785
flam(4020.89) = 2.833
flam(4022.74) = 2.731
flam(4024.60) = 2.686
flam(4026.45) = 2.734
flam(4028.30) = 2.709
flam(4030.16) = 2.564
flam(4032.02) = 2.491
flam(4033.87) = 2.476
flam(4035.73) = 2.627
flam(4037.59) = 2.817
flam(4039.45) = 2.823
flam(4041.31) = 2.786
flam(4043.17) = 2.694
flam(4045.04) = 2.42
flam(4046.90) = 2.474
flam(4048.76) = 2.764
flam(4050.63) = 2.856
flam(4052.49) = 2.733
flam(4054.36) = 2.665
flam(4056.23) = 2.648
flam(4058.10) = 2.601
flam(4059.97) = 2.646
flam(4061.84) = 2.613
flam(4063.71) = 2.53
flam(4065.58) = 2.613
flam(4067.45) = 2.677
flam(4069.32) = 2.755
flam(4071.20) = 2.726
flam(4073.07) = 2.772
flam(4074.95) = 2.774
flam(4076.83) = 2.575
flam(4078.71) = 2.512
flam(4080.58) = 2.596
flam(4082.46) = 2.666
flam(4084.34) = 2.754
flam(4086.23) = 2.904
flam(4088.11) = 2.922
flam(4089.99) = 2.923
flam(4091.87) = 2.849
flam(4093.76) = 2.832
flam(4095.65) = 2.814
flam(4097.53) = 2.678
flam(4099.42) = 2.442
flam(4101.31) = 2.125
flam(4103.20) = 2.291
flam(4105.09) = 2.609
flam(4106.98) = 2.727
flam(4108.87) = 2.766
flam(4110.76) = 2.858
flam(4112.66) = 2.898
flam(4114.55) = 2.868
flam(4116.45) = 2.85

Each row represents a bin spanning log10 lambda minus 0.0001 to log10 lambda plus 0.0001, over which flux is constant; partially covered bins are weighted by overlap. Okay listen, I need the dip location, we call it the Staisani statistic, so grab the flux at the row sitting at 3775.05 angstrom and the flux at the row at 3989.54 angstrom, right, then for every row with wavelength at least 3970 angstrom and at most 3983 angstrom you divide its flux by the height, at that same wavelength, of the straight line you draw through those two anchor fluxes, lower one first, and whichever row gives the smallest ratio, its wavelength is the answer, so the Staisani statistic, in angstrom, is 3971.21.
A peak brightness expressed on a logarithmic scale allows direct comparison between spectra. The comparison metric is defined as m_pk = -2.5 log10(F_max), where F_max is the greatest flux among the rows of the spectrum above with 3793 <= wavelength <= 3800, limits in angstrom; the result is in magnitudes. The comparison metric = -0.86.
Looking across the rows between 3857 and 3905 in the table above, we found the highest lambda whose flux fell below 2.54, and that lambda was 3904.11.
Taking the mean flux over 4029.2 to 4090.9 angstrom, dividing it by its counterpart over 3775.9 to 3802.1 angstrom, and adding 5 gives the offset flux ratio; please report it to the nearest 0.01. 6.14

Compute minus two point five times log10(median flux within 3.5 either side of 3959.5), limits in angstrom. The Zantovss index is -0.88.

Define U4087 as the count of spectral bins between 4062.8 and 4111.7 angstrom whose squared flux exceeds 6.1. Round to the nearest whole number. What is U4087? 23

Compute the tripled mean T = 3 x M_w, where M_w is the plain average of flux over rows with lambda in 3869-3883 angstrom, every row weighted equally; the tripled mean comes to 7.2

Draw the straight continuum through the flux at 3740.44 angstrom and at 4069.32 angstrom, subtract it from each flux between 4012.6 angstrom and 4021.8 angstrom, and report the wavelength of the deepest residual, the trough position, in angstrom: 4015.34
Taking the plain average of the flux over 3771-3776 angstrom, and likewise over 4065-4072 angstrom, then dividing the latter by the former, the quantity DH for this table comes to 1.18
